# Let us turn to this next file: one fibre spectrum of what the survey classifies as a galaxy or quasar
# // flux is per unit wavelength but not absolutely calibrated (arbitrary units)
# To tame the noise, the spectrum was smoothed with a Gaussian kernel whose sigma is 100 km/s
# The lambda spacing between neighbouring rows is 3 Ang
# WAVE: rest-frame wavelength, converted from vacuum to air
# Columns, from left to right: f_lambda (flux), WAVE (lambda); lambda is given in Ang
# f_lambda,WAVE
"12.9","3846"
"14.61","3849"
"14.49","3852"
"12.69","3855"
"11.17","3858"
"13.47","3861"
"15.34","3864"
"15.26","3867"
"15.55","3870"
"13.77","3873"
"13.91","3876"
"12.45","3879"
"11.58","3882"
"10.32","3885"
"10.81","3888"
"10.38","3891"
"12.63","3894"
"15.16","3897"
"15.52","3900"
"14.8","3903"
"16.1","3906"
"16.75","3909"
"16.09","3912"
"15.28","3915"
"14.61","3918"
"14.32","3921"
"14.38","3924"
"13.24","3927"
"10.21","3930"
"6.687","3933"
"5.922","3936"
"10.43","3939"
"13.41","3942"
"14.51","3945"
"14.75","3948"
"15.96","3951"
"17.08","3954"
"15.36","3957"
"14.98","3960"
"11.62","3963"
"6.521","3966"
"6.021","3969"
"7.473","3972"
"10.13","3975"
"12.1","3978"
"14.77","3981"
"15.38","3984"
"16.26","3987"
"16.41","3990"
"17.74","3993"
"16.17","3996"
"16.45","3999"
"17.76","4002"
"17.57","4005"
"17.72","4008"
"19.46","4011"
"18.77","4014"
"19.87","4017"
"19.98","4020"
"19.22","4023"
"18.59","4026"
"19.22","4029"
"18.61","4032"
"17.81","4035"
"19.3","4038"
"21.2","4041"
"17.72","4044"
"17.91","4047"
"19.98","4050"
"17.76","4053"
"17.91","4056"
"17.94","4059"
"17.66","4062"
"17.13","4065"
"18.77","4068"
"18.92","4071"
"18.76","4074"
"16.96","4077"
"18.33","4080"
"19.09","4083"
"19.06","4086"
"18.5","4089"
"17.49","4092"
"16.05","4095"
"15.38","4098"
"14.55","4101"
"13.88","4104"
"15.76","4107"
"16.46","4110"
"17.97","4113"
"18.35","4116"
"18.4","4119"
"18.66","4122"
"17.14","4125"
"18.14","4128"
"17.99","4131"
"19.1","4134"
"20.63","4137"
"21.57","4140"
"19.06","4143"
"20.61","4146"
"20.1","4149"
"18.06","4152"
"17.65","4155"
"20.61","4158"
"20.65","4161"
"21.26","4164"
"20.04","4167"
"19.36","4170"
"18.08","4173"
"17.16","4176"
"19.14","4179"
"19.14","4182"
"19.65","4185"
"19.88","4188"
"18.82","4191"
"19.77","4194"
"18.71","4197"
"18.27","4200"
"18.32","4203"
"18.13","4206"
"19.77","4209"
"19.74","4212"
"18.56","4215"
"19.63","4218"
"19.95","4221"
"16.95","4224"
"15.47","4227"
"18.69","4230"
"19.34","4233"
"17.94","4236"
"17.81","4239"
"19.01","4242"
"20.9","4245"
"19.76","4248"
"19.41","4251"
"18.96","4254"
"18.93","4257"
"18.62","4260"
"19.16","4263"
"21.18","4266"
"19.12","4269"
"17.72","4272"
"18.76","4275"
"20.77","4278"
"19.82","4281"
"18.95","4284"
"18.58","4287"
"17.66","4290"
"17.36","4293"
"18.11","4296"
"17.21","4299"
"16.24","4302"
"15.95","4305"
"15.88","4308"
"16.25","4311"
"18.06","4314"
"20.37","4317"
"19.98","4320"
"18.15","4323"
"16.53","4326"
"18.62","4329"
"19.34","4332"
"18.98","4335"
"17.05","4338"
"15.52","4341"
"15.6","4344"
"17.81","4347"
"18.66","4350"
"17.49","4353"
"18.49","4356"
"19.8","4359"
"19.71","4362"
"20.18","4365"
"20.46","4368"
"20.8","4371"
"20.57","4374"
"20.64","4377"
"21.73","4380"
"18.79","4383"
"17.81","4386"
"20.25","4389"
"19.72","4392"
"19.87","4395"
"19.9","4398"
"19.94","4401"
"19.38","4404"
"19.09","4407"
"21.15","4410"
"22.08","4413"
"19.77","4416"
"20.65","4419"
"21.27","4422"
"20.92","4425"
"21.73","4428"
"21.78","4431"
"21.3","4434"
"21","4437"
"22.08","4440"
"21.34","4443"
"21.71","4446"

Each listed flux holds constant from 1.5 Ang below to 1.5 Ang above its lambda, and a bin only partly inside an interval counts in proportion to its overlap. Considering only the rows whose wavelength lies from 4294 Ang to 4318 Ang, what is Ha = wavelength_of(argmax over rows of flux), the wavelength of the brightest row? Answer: 4317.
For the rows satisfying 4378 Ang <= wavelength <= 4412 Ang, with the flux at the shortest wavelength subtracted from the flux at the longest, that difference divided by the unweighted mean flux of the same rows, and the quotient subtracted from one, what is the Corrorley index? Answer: 1.03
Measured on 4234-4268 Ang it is 0.83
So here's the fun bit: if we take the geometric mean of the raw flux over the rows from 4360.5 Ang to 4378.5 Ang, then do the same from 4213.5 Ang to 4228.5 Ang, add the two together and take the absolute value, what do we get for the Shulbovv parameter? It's 38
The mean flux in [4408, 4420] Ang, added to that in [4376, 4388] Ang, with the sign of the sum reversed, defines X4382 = -41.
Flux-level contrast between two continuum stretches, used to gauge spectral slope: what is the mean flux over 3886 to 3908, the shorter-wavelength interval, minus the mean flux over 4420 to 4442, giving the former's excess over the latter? -7.8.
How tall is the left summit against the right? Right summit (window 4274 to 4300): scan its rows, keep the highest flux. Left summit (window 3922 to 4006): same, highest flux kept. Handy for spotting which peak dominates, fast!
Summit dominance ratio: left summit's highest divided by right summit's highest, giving 0.855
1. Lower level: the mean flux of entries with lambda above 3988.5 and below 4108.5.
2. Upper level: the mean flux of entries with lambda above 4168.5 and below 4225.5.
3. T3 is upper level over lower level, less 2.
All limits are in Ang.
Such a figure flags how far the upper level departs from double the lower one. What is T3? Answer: -0.95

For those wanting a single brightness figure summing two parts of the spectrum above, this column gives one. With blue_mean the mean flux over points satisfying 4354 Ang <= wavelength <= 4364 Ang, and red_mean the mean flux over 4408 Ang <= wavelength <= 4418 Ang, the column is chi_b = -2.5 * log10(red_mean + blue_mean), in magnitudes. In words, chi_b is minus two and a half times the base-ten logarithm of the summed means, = -4.01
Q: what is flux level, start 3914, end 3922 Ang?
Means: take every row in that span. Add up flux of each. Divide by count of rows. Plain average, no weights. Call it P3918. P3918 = 14.7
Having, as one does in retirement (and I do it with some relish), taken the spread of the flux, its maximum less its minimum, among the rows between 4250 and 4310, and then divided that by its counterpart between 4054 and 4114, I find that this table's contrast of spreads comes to 1.02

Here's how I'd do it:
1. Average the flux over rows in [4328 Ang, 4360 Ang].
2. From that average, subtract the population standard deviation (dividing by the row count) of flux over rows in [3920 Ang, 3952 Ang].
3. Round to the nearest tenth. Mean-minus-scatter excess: 14.7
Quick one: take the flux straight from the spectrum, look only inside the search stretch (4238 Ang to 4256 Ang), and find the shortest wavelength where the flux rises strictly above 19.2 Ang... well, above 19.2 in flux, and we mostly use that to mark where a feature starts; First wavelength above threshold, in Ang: 4245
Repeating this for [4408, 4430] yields 4410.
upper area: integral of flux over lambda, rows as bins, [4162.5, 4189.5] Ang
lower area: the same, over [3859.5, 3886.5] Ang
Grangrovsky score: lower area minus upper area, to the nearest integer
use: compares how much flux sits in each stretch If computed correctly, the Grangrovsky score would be -156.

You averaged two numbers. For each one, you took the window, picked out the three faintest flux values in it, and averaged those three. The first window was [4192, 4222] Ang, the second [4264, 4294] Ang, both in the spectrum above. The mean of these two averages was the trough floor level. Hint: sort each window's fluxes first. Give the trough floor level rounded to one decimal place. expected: 17.9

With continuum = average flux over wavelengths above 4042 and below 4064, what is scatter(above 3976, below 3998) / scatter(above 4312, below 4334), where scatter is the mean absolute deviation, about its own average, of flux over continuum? 1.25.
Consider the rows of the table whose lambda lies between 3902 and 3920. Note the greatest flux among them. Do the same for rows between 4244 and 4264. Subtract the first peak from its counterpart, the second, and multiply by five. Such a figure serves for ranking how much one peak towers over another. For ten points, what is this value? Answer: 21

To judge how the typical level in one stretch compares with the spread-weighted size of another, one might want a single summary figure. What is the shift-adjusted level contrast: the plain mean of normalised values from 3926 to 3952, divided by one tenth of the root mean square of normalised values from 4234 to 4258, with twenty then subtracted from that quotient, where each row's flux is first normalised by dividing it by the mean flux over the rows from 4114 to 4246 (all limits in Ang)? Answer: -13.9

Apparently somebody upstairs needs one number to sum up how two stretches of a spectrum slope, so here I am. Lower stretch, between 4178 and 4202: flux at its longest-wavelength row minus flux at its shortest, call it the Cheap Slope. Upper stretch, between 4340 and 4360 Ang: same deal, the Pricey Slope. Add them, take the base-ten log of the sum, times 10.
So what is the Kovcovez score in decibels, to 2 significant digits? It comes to 5.3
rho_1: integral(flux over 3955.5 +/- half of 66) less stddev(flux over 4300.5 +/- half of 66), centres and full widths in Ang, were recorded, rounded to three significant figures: 800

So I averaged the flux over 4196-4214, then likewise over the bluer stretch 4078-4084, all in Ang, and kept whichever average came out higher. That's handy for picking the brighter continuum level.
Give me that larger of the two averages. 18.8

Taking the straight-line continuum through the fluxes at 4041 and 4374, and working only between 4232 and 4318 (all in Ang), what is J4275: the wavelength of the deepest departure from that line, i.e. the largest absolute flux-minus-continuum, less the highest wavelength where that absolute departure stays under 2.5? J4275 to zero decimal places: -9 Ang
